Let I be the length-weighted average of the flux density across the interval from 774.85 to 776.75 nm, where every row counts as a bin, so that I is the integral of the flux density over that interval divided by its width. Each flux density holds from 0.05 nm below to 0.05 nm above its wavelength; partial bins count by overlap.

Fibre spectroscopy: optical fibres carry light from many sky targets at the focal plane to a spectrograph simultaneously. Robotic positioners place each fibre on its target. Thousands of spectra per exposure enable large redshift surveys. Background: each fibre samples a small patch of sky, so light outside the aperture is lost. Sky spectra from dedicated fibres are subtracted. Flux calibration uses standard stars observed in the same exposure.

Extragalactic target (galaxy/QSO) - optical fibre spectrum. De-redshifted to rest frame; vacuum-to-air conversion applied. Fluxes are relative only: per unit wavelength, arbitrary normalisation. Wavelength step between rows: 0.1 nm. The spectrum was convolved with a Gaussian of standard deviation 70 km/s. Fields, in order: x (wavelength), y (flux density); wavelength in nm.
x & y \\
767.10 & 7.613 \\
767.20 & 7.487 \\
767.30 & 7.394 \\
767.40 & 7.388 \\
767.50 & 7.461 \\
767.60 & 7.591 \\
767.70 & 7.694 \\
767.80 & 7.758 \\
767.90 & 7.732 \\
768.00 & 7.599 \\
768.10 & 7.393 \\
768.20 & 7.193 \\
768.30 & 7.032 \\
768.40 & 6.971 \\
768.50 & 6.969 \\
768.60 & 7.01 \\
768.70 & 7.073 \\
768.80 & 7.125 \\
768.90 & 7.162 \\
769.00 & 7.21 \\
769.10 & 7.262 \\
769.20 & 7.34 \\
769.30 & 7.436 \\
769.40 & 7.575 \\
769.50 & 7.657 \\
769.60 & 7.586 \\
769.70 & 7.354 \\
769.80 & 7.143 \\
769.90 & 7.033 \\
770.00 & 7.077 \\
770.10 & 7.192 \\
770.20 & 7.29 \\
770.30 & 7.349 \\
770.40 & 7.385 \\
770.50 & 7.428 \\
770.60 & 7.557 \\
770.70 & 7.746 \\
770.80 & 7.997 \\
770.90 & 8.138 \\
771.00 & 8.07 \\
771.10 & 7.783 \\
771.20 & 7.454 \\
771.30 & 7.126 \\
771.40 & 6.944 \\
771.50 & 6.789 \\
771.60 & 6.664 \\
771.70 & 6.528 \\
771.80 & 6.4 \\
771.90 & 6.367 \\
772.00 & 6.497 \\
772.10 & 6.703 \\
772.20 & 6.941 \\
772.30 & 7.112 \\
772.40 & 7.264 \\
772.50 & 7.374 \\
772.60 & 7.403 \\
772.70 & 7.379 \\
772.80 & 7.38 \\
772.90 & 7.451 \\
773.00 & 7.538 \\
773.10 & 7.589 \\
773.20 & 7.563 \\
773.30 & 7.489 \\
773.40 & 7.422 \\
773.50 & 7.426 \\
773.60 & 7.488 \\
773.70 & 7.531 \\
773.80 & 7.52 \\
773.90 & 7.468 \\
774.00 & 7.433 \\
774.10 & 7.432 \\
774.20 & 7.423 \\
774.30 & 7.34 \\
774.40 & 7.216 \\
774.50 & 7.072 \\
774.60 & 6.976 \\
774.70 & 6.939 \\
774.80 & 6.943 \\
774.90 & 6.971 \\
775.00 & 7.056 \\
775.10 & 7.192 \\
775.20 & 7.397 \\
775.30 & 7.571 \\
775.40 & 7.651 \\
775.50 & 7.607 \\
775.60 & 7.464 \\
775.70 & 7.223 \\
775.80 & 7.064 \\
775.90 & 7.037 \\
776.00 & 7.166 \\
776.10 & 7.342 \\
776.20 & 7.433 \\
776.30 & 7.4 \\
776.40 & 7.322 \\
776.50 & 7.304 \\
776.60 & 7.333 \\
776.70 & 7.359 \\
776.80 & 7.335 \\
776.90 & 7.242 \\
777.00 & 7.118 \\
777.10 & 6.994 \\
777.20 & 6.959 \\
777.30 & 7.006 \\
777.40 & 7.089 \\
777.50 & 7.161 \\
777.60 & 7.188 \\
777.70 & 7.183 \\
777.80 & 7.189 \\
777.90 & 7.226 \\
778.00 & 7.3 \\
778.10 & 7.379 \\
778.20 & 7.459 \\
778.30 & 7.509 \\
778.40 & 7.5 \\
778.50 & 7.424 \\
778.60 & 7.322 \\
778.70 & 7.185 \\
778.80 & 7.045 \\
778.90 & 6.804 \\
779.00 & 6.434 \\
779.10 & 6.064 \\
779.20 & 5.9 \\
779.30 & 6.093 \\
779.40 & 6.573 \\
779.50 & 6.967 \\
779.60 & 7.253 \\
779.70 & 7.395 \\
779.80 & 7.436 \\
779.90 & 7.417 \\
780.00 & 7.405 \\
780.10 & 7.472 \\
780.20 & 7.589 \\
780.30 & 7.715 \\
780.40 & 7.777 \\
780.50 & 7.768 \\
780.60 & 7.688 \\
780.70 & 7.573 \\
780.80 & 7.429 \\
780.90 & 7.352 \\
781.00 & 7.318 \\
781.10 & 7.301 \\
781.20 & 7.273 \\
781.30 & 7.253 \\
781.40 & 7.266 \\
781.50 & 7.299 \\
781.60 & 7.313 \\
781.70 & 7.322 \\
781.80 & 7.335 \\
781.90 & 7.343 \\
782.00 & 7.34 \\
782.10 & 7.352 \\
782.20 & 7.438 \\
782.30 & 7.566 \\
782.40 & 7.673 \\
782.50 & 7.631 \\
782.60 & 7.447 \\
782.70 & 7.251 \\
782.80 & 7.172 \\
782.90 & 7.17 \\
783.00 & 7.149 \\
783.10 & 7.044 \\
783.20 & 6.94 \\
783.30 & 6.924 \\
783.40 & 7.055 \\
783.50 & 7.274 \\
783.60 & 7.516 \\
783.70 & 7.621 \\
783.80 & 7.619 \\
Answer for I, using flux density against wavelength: 7.3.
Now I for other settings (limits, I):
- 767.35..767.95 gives 7.6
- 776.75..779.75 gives 7.0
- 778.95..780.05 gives 6.8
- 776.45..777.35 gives 7.2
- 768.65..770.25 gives 7.3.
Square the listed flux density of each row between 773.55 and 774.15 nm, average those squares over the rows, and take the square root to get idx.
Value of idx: 7.48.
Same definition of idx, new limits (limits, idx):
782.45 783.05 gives 7.31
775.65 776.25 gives 7.21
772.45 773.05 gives 7.42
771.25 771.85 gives 6.75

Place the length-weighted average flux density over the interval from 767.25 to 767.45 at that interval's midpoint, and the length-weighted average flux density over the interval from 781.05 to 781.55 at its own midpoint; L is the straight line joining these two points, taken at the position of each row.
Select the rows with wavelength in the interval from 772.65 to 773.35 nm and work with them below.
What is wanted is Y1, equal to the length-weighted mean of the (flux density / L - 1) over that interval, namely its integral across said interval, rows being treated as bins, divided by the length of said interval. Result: 0.02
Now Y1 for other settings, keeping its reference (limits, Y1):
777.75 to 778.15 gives 0.00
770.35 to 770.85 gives 0.04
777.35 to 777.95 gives -0.02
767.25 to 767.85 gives 0.02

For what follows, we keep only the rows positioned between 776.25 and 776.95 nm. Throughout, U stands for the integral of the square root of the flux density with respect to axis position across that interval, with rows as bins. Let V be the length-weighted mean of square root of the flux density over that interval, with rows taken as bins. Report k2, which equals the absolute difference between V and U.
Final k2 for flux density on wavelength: 0.8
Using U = 1.9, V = 2.71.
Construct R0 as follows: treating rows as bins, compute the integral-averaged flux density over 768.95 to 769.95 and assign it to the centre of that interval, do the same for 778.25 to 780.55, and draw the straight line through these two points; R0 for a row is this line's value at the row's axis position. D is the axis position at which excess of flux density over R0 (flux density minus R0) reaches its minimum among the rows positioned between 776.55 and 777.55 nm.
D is 777.20 nm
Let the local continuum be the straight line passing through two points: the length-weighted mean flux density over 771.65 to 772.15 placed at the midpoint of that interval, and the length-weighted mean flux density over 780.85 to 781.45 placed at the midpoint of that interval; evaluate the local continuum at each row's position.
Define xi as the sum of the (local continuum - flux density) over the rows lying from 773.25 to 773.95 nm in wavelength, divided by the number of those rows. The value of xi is -0.8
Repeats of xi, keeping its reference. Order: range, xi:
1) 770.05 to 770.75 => -1.1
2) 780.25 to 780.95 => -0.4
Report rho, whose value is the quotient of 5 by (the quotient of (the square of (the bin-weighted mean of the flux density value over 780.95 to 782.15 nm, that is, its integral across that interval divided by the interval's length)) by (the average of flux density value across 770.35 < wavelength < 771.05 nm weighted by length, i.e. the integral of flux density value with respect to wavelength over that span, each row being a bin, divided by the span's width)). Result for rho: 0.73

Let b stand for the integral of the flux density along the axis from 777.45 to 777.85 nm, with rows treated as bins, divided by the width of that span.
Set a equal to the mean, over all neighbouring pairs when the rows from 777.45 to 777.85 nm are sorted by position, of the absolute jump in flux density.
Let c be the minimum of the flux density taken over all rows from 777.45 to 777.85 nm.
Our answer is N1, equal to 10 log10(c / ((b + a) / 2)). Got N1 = 2.99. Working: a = 0.013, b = 7.2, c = 7.161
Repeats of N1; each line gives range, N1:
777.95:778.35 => 2.90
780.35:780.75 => 2.90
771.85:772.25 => 2.71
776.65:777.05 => 2.87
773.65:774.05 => 2.96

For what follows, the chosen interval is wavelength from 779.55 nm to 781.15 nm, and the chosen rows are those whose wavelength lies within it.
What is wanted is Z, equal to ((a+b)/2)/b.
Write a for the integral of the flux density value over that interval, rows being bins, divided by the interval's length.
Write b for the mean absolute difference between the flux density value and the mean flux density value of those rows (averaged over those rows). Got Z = 27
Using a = 7.49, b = 0.14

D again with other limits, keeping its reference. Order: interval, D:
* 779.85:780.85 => 780.00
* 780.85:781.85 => 781.30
